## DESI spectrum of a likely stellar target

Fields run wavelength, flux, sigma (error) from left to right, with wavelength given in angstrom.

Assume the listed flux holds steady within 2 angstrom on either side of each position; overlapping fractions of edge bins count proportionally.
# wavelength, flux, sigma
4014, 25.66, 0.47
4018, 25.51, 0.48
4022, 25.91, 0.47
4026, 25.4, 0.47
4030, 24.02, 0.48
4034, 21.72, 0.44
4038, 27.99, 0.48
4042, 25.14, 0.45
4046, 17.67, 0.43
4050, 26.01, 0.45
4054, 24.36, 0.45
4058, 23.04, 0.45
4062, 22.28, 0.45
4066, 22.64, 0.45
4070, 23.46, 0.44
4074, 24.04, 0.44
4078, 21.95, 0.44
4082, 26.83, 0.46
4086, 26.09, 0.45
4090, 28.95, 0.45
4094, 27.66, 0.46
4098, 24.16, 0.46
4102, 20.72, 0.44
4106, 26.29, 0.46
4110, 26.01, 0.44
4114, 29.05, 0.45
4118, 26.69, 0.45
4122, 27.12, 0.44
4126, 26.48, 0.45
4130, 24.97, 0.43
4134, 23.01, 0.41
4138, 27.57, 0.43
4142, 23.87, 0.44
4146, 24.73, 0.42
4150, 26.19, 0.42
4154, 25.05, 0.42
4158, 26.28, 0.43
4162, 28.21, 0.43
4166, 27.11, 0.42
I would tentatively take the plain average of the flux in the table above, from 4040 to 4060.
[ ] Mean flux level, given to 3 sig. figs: 23.2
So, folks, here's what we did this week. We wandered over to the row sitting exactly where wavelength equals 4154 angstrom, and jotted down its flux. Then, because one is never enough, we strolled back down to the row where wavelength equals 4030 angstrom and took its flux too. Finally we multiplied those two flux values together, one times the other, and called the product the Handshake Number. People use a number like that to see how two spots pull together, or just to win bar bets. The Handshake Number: 602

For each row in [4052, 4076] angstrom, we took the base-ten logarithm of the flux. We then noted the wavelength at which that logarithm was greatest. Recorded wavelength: 4054 angstrom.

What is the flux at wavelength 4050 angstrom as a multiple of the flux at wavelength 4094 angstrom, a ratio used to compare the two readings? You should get 0.94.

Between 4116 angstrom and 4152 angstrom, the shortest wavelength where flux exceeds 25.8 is 4118 angstrom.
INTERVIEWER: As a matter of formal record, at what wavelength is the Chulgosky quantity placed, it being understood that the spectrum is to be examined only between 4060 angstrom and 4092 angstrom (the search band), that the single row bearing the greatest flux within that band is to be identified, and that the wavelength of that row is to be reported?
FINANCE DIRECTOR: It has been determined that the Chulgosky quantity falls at 4090 angstrom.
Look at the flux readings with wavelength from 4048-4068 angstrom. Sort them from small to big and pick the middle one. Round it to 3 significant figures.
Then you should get 23.0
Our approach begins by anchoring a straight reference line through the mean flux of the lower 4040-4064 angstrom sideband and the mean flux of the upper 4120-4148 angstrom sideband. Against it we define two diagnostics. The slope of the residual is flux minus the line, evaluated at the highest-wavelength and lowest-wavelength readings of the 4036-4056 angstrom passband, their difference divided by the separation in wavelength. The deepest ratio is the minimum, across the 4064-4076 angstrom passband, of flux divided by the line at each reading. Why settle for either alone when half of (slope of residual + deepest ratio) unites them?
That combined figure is 0.35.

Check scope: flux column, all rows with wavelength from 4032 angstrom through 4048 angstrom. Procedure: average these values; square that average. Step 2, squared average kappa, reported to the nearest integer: 535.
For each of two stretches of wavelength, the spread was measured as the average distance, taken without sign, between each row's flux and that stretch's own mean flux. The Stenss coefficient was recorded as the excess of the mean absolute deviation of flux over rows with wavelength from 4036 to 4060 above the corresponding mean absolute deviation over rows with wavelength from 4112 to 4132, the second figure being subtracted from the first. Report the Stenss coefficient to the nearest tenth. 1.5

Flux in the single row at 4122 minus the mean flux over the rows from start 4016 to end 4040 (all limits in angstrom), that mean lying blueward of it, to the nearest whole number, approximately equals 2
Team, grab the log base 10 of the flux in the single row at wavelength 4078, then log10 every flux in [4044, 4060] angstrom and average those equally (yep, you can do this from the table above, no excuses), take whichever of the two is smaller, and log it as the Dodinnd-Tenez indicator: 1.34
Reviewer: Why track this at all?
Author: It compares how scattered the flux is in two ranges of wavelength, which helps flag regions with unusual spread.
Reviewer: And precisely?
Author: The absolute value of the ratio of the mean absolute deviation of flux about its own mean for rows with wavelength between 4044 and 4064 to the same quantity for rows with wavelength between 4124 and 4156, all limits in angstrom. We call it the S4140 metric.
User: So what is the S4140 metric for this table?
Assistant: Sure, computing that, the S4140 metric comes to 1.9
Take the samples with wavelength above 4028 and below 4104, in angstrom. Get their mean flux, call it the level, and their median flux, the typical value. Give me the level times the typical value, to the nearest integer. 580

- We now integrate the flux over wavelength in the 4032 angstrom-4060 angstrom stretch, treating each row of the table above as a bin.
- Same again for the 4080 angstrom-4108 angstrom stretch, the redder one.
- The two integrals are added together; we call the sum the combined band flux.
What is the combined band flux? 1387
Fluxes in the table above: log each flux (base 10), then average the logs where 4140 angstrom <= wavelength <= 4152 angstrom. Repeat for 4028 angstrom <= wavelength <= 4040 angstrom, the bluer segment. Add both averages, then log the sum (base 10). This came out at 0.445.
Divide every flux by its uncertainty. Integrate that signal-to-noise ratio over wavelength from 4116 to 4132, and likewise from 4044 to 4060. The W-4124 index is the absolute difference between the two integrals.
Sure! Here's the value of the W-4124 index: 135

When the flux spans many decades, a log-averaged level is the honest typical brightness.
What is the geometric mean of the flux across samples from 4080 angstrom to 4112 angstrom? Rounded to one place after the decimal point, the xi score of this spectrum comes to 25.7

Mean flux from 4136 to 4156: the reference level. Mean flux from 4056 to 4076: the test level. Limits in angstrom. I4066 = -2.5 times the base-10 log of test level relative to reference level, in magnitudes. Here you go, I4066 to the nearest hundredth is 0.11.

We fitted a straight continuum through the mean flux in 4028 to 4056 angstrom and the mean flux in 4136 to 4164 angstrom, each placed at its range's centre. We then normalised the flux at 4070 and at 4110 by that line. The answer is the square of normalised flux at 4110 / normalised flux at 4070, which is 1.15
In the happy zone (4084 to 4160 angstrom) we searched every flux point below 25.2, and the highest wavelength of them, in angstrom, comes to 4154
